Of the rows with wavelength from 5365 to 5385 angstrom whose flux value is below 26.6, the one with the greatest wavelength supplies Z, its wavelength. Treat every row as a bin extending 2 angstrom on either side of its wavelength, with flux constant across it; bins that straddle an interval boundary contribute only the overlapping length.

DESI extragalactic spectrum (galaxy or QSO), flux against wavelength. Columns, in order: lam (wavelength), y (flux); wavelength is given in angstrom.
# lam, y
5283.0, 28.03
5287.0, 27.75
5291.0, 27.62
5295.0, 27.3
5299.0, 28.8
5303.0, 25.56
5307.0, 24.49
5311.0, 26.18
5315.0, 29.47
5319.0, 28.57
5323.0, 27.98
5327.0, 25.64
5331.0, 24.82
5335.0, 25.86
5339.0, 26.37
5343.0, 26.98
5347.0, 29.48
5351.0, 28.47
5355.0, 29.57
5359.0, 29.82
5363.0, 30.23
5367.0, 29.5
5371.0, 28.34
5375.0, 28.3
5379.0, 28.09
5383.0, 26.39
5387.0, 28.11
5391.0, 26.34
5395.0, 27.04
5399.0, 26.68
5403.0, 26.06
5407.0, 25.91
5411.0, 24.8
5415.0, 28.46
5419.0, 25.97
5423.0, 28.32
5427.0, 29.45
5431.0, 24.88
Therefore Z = 5383.0 angstrom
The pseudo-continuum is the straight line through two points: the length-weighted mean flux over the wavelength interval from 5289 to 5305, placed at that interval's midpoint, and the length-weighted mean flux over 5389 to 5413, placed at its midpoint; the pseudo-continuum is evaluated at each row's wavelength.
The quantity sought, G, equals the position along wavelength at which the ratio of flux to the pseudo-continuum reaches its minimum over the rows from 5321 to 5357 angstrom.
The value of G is 5331.0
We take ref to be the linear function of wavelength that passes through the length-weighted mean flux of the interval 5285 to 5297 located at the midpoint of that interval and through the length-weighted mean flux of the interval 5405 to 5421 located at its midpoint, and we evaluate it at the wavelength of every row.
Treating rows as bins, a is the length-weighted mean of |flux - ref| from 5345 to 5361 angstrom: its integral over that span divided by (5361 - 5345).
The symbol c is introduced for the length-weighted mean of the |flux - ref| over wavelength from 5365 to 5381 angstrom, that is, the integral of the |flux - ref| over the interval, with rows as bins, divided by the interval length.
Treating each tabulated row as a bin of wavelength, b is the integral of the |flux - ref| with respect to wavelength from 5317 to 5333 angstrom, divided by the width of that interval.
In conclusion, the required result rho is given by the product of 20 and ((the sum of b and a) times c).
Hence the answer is 145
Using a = 2.4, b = 1.5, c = 1.86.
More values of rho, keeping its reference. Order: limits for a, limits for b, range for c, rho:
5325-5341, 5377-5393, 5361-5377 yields 108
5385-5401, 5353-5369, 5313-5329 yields 103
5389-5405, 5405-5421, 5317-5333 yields 42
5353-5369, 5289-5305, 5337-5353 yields 91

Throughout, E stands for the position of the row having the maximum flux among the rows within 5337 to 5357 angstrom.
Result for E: 5355.0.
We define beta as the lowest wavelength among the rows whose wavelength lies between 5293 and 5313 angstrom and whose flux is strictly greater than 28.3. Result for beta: 5299.0 angstrom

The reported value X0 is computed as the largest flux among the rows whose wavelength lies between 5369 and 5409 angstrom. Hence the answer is 28.34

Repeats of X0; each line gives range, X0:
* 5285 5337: 29.47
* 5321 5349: 29.48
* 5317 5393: 30.23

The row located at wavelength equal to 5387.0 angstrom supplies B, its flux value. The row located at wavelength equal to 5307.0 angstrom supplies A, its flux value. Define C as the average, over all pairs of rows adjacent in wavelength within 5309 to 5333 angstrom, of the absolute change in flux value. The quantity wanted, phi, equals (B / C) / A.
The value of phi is 0.72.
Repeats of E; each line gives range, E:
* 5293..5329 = 5315.0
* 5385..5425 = 5415.0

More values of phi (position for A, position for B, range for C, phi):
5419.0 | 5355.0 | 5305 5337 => 0.75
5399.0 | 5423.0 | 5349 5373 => 1.45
